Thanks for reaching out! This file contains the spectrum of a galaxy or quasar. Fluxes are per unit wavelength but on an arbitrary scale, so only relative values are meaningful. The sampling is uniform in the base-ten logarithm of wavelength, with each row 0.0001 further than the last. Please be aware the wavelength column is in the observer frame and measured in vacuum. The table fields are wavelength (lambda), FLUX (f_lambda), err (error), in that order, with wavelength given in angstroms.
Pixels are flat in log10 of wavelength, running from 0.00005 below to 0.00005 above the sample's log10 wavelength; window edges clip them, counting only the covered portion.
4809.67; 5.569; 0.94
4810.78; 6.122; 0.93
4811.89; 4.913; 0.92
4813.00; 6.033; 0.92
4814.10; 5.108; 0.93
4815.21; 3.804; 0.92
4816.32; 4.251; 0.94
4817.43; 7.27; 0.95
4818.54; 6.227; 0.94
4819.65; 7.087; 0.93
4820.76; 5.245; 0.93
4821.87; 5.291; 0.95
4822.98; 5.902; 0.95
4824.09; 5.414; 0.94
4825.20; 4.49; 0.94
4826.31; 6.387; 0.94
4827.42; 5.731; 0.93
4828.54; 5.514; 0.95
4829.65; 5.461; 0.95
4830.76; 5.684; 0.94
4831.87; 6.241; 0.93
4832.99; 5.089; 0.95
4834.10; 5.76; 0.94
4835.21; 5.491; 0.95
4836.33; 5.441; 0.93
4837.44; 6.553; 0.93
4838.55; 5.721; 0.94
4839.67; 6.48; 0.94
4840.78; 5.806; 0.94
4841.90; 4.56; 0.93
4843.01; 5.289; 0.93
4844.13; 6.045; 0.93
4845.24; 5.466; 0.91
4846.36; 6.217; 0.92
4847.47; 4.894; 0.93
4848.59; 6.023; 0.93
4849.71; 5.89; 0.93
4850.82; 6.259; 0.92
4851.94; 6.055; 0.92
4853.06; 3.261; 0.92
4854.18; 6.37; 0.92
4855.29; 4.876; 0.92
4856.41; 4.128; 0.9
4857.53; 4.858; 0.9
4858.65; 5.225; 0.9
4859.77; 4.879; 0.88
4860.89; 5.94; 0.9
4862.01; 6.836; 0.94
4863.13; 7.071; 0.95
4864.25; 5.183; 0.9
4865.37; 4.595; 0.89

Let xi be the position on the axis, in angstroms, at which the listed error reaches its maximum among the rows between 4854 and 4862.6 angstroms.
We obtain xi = 4862.01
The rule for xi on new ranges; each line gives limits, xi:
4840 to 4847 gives 4840.78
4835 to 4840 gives 4835.21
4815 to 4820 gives 4817.43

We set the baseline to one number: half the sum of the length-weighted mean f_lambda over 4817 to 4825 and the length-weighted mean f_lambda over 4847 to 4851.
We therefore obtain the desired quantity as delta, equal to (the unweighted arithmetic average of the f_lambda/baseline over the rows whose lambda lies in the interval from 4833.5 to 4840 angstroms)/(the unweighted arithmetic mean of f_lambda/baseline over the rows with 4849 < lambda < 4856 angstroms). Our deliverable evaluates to 1.08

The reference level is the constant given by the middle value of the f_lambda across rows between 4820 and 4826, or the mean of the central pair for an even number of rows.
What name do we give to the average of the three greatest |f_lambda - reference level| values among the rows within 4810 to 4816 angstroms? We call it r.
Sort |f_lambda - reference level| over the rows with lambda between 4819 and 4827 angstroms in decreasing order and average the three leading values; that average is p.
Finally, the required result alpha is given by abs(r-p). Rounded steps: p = 1.2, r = 1.0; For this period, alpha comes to 0.2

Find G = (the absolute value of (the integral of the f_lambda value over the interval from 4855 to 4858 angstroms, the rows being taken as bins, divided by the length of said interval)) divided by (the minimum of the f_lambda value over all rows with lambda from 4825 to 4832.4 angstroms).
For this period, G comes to 1.0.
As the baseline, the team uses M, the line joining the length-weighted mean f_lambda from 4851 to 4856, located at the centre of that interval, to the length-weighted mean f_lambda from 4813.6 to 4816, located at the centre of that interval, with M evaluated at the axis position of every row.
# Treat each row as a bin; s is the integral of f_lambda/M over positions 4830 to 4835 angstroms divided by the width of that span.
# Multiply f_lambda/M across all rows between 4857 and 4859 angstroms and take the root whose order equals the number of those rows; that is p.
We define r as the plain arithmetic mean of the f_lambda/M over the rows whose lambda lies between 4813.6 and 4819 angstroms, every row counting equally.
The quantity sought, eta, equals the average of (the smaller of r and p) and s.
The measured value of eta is 1.07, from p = 0.95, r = 1.20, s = 1.19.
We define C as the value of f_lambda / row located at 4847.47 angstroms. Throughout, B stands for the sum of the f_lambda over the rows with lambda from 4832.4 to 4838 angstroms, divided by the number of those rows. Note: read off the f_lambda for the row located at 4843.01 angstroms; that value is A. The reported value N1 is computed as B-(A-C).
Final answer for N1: 5.3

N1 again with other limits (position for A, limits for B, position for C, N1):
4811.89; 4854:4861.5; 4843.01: 5.6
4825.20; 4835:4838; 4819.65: 8.4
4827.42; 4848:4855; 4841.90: 4.5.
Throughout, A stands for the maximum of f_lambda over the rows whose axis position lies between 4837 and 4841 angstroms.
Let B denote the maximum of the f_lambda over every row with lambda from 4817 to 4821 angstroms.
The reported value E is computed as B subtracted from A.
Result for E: -0.7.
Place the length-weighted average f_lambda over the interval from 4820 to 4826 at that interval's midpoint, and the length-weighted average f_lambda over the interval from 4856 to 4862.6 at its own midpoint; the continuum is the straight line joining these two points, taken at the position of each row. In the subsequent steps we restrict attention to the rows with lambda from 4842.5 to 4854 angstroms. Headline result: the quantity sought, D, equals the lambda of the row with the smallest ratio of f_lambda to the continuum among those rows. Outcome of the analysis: 4853.06 angstroms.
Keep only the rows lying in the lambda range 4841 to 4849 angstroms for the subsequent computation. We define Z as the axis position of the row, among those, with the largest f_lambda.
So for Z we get 4846.36 angstroms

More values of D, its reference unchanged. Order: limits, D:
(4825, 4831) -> 4825.20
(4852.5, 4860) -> 4853.06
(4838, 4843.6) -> 4841.90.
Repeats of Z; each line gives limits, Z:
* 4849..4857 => 4854.18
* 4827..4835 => 4831.87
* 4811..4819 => 4817.43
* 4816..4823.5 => 4817.43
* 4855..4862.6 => 4862.01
